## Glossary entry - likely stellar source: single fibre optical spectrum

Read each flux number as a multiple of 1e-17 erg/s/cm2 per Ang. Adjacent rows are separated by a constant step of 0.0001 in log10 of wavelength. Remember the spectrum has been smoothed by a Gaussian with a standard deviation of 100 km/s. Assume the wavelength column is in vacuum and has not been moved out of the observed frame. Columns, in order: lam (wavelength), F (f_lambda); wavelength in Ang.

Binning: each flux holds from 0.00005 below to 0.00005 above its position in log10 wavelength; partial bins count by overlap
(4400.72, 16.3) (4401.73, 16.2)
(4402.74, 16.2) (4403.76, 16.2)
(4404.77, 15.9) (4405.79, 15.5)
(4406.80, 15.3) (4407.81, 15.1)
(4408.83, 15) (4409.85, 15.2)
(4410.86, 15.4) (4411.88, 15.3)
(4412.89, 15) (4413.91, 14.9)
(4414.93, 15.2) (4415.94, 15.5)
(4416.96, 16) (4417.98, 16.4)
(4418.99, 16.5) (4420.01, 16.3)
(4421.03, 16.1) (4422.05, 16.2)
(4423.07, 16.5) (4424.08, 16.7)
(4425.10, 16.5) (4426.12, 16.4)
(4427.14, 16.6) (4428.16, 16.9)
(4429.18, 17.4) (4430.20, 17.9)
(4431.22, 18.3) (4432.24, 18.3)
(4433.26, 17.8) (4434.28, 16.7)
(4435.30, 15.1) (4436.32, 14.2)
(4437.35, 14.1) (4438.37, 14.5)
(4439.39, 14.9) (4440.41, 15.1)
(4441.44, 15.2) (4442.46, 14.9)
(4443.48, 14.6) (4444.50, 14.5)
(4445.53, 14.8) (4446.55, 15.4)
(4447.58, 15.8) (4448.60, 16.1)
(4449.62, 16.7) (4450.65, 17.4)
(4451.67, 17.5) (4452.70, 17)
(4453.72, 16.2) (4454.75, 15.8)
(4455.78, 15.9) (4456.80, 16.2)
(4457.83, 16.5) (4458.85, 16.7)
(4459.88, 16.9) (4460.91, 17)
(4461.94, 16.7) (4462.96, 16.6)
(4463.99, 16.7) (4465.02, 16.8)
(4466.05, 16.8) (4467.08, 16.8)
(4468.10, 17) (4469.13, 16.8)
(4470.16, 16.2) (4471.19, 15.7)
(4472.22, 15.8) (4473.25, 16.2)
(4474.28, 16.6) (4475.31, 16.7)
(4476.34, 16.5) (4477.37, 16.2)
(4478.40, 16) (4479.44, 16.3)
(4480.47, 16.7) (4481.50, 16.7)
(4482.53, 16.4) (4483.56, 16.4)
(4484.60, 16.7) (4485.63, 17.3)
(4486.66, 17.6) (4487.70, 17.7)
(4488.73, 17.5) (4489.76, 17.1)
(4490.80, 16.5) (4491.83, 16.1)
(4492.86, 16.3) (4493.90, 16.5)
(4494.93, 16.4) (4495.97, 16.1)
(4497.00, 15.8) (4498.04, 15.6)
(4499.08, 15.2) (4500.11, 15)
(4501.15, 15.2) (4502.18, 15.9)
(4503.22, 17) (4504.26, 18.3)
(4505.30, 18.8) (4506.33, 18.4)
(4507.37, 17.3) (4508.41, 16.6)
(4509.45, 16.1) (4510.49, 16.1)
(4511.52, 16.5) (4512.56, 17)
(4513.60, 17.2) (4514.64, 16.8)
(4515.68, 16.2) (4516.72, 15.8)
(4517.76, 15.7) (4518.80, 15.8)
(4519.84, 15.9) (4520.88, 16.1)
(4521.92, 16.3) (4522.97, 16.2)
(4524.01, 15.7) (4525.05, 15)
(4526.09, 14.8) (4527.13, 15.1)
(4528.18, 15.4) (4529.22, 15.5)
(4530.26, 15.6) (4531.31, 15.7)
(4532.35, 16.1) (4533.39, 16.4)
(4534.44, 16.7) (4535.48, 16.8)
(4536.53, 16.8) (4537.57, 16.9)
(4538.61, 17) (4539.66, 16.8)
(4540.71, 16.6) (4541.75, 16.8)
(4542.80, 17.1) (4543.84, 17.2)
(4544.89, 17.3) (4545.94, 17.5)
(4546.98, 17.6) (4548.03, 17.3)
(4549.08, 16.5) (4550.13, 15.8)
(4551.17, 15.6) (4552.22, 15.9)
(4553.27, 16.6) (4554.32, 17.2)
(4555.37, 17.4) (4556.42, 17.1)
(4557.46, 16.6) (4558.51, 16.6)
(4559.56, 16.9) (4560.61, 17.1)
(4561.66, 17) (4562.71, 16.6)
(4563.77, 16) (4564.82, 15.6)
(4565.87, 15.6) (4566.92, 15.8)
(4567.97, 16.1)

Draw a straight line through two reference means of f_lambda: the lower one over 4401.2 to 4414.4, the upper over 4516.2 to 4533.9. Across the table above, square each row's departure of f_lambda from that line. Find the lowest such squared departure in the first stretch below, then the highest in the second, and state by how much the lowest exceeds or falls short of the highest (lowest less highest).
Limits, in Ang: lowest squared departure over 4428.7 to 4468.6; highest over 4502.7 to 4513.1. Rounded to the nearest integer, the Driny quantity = -10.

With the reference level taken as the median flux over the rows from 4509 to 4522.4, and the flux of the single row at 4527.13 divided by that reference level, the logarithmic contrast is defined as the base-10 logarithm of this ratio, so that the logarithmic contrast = -0.03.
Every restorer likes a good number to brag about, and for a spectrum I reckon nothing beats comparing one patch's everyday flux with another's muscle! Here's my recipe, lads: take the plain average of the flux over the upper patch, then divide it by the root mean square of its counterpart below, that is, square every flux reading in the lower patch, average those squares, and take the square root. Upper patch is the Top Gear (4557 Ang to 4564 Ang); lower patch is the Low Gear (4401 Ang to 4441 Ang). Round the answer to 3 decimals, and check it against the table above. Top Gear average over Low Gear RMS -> 1.042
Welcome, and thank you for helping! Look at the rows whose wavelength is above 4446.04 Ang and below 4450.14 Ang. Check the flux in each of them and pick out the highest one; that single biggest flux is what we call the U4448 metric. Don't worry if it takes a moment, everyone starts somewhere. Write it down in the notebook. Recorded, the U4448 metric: 16.7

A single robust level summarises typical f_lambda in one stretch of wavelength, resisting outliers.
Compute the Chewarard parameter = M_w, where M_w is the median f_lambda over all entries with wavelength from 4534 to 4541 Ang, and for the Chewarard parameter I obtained 16.8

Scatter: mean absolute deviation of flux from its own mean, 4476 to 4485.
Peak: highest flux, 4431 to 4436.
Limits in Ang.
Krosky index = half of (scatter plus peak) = 9.2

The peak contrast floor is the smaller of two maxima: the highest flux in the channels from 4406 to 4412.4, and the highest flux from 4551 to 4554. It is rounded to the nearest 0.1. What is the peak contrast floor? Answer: 15.4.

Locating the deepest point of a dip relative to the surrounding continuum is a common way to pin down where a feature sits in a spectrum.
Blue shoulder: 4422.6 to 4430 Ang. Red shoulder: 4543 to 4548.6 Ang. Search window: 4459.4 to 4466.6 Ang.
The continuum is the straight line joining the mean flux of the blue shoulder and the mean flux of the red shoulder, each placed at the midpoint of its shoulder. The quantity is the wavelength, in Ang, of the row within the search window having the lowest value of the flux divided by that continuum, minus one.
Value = 4462.96 Ang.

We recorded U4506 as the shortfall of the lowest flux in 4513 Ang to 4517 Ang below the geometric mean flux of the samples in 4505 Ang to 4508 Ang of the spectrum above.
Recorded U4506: 2.4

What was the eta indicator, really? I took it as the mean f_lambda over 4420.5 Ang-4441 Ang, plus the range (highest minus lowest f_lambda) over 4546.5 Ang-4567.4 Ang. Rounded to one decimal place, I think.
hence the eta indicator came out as 18.3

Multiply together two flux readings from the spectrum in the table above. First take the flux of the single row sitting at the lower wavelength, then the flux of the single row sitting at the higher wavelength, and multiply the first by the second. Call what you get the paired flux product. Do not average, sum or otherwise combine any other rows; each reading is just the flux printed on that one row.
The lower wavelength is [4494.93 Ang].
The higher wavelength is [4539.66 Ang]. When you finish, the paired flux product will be 276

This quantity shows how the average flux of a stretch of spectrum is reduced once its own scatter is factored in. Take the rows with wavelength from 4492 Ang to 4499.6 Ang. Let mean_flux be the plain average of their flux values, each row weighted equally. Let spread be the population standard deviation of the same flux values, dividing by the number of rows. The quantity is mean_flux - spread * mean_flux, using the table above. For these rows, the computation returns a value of 9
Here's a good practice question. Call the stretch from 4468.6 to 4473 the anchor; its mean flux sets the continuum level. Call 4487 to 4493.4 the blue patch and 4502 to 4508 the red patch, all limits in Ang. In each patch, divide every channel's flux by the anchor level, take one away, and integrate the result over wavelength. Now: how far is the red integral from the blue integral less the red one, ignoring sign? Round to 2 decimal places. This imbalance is 0.87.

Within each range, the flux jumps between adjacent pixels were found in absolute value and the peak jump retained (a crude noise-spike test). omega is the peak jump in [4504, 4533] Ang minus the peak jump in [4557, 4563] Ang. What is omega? 0.7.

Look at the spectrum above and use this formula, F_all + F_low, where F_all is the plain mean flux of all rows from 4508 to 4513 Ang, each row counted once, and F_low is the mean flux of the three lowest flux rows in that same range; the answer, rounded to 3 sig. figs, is 32.7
